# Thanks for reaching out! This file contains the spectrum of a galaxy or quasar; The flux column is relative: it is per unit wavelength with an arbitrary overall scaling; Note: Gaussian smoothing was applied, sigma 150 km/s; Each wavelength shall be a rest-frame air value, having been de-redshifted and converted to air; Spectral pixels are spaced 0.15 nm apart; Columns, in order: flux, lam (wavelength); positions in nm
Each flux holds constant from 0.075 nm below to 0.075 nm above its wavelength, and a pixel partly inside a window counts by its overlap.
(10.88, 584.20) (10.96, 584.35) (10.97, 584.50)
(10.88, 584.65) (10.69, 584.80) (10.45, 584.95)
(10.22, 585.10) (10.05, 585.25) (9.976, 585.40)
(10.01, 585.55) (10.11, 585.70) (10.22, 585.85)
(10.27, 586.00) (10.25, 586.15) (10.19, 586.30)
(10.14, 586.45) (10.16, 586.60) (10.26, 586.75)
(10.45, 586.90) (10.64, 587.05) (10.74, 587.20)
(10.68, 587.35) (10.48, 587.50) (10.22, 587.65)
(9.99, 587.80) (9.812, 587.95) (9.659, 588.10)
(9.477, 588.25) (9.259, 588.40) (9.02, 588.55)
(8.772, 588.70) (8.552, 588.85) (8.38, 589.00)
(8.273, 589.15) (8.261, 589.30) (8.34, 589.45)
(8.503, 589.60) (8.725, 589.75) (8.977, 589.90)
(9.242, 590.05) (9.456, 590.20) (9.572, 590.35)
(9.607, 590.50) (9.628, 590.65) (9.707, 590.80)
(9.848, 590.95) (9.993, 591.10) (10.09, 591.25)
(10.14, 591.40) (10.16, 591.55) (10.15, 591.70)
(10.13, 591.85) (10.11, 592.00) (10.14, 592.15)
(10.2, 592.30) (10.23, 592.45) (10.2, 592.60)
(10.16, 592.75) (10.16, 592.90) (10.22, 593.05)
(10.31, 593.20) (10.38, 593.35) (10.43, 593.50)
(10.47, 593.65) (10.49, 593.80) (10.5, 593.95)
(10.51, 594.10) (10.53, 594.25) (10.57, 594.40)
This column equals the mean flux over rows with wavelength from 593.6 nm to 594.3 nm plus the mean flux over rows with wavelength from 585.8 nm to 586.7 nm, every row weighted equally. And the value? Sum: 20.7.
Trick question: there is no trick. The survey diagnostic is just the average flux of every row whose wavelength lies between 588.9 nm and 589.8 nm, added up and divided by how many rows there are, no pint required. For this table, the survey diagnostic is 8.4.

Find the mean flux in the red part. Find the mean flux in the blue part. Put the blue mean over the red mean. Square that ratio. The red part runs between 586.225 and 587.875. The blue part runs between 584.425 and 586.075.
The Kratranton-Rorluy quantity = 1.00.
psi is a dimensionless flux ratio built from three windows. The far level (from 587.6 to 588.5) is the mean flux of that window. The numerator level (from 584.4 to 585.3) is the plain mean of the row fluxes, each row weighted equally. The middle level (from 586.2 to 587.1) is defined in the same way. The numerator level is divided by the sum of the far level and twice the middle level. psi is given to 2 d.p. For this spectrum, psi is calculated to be 0.35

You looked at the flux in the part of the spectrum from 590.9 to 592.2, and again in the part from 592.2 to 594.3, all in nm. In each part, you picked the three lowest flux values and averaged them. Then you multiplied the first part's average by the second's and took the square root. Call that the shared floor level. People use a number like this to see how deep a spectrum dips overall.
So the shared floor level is 10.1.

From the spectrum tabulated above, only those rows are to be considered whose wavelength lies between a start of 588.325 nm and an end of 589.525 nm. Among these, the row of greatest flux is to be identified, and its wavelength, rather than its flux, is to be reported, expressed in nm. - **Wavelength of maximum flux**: 588.40 nm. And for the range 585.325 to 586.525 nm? 586.00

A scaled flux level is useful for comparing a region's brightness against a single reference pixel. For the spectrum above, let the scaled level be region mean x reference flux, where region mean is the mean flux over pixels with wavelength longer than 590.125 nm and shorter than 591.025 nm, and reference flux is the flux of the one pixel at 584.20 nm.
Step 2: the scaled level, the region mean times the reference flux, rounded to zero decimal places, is 105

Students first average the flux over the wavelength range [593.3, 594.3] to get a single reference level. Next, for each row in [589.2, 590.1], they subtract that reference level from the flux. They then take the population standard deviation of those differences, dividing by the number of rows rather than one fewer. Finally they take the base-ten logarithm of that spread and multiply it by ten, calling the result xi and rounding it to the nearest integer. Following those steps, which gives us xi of -5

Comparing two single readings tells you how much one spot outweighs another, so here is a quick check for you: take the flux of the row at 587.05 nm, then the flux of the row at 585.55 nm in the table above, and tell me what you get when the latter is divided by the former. 0.94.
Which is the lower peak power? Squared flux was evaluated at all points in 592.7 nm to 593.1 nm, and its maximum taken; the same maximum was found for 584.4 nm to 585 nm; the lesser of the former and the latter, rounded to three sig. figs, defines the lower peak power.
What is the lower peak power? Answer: 104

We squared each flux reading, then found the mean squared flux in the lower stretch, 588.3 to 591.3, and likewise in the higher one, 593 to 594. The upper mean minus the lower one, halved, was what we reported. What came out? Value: 12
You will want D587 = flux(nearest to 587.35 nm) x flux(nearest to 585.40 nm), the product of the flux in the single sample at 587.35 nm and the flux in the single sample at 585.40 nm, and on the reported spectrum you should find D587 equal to 107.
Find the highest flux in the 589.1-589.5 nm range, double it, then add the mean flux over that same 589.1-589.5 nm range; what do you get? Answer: 25.0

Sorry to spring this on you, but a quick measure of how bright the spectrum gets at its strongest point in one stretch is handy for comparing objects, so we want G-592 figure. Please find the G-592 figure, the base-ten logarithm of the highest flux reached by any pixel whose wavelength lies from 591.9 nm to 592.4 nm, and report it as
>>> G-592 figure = 1.01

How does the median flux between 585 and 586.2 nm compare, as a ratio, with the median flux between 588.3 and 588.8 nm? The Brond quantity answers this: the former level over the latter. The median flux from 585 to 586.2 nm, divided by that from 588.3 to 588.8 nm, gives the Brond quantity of 1.1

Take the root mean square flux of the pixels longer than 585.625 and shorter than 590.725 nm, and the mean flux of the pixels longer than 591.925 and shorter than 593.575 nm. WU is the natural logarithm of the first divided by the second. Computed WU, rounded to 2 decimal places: -0.06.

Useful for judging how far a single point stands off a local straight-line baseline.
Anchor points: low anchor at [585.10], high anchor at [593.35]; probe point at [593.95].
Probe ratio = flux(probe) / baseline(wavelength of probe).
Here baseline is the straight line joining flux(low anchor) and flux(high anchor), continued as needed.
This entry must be 1.01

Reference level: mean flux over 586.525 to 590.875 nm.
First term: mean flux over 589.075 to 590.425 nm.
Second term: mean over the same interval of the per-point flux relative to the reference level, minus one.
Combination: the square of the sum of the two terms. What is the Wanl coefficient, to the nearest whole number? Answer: 77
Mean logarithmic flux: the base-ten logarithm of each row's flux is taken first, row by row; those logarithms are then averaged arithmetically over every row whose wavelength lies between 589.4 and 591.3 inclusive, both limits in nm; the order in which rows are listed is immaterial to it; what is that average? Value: 0.97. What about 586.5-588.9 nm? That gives 0.99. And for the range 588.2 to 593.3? 0.98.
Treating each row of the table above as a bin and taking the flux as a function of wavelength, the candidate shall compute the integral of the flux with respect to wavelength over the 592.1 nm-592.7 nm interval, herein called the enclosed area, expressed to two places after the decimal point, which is 6.12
